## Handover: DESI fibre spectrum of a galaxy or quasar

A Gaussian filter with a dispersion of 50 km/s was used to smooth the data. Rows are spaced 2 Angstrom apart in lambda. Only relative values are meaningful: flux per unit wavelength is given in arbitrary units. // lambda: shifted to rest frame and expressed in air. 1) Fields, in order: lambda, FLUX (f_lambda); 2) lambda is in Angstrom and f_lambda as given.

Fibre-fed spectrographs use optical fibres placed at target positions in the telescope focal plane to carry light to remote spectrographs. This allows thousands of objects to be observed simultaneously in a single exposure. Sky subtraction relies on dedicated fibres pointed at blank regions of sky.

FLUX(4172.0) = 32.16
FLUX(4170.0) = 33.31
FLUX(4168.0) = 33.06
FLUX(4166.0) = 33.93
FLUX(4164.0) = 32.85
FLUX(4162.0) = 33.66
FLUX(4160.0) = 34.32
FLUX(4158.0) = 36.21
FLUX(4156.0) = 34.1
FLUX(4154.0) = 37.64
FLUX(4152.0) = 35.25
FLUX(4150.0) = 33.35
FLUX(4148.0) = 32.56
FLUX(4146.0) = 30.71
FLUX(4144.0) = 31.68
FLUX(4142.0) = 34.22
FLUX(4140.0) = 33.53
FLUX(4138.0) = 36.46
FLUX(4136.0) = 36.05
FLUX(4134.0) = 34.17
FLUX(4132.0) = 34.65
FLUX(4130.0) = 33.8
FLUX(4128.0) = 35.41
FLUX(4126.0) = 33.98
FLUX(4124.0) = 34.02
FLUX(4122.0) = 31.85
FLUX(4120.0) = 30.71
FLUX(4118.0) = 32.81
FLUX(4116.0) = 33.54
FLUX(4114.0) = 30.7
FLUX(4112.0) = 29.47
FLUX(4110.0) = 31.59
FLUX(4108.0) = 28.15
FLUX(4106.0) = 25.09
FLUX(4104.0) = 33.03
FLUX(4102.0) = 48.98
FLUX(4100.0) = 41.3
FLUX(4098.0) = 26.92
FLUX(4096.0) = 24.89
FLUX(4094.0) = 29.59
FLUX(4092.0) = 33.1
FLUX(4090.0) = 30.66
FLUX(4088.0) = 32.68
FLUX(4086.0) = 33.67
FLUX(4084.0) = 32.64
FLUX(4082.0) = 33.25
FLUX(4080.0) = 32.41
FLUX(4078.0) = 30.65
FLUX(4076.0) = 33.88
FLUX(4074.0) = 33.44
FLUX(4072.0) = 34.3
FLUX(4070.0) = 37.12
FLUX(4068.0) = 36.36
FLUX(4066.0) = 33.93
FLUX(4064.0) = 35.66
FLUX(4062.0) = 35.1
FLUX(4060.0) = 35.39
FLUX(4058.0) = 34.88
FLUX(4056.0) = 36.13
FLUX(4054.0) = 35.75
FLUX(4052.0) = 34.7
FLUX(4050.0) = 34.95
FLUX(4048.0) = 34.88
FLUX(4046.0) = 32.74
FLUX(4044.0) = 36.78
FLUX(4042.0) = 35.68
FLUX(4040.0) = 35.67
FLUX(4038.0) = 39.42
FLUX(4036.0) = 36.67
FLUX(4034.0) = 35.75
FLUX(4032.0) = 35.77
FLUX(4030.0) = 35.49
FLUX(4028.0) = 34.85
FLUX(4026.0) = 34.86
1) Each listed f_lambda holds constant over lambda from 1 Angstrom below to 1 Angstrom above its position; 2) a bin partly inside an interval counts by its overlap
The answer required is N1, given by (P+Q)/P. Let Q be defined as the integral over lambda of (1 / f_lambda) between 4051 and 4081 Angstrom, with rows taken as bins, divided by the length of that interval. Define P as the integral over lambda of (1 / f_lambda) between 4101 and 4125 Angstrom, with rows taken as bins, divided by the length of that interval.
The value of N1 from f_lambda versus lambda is 1.92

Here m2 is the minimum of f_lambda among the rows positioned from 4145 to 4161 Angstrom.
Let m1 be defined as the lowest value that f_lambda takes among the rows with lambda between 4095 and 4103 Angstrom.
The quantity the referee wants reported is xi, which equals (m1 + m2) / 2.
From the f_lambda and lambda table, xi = 28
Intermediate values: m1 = 24.89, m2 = 30.71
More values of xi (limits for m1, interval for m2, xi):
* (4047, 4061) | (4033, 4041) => 35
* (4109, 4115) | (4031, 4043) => 33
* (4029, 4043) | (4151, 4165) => 34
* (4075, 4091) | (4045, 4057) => 32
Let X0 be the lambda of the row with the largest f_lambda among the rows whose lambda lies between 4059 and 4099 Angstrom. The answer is 4070.0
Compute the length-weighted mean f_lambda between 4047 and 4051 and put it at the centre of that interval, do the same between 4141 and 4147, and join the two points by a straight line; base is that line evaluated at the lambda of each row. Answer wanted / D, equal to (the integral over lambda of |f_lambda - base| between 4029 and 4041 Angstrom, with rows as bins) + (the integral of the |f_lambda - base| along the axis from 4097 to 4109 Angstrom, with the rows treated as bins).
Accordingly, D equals 101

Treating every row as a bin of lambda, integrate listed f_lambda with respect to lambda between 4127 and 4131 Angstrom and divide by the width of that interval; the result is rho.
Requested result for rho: 34.6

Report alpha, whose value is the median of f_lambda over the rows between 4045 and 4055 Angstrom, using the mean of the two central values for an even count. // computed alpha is 35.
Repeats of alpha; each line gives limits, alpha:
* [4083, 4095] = 33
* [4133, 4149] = 34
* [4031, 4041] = 36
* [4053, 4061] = 36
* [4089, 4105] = 32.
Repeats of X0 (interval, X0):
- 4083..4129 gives 4102.0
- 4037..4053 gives 4038.0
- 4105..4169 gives 4154.0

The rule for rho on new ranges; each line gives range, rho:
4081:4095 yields 32.2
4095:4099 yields 25.9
